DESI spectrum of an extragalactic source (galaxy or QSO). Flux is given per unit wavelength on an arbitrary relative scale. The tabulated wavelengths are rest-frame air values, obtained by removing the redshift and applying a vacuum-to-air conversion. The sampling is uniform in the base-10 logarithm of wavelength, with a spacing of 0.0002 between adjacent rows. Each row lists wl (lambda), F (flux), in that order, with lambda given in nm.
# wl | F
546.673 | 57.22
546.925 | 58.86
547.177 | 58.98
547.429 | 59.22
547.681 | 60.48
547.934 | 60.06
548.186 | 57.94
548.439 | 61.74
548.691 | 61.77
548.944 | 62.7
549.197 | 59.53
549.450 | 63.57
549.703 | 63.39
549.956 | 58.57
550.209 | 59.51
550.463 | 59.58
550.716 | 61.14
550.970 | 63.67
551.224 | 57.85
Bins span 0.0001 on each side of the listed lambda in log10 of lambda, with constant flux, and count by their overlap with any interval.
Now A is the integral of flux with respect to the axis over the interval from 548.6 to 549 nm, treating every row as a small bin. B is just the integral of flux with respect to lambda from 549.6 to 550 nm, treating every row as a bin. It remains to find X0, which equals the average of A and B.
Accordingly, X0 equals 24.70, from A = 24.9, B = 25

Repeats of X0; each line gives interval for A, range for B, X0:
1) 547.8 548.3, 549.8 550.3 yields 29.58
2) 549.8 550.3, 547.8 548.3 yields 29.58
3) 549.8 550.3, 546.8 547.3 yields 29.56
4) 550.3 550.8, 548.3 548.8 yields 30.48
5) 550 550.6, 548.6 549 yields 30.27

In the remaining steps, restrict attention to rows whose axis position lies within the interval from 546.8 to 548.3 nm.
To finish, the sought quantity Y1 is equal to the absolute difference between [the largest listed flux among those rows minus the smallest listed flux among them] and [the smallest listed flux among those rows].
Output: 55.4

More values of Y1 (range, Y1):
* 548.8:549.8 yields 55.5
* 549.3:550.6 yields 53.6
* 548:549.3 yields 53.2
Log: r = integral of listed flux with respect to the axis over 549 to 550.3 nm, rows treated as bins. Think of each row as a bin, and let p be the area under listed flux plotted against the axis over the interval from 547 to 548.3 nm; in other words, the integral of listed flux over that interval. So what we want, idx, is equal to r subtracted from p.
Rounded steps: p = 77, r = 79.4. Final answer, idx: -2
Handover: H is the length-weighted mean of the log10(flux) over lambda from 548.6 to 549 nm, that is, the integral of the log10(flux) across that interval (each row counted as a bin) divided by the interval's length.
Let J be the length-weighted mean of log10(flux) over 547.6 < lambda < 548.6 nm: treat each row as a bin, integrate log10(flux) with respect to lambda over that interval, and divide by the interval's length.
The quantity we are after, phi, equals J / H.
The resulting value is 0.99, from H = 1.79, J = 1.78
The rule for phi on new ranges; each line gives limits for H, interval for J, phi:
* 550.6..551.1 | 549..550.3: 1.00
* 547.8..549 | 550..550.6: 1.00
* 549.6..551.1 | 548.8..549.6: 1.00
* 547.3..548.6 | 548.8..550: 1.01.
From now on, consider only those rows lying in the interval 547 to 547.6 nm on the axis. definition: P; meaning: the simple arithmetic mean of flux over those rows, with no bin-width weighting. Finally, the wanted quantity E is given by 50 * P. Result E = 2955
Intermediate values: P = 59.1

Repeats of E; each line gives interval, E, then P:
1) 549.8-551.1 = 3025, 60.5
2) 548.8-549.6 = 3097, 61.9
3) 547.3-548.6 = 2994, 59.9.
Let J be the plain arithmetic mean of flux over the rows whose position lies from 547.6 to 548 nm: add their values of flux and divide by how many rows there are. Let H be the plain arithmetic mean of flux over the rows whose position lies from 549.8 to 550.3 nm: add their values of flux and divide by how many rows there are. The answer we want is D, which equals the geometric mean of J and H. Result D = 59.65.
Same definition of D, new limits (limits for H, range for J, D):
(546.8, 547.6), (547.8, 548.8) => 59.69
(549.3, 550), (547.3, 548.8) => 61.02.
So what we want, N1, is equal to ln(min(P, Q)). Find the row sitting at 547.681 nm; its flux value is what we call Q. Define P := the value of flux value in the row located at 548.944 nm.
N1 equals 4.10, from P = 62.7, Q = 60.48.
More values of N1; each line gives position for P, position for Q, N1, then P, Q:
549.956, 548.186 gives 4.06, 58.57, 57.94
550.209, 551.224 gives 4.06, 59.51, 57.85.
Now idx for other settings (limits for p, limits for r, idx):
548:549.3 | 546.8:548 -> 8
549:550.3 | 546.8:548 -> 8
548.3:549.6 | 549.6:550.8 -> 8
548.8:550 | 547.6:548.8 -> 2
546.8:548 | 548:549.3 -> -8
